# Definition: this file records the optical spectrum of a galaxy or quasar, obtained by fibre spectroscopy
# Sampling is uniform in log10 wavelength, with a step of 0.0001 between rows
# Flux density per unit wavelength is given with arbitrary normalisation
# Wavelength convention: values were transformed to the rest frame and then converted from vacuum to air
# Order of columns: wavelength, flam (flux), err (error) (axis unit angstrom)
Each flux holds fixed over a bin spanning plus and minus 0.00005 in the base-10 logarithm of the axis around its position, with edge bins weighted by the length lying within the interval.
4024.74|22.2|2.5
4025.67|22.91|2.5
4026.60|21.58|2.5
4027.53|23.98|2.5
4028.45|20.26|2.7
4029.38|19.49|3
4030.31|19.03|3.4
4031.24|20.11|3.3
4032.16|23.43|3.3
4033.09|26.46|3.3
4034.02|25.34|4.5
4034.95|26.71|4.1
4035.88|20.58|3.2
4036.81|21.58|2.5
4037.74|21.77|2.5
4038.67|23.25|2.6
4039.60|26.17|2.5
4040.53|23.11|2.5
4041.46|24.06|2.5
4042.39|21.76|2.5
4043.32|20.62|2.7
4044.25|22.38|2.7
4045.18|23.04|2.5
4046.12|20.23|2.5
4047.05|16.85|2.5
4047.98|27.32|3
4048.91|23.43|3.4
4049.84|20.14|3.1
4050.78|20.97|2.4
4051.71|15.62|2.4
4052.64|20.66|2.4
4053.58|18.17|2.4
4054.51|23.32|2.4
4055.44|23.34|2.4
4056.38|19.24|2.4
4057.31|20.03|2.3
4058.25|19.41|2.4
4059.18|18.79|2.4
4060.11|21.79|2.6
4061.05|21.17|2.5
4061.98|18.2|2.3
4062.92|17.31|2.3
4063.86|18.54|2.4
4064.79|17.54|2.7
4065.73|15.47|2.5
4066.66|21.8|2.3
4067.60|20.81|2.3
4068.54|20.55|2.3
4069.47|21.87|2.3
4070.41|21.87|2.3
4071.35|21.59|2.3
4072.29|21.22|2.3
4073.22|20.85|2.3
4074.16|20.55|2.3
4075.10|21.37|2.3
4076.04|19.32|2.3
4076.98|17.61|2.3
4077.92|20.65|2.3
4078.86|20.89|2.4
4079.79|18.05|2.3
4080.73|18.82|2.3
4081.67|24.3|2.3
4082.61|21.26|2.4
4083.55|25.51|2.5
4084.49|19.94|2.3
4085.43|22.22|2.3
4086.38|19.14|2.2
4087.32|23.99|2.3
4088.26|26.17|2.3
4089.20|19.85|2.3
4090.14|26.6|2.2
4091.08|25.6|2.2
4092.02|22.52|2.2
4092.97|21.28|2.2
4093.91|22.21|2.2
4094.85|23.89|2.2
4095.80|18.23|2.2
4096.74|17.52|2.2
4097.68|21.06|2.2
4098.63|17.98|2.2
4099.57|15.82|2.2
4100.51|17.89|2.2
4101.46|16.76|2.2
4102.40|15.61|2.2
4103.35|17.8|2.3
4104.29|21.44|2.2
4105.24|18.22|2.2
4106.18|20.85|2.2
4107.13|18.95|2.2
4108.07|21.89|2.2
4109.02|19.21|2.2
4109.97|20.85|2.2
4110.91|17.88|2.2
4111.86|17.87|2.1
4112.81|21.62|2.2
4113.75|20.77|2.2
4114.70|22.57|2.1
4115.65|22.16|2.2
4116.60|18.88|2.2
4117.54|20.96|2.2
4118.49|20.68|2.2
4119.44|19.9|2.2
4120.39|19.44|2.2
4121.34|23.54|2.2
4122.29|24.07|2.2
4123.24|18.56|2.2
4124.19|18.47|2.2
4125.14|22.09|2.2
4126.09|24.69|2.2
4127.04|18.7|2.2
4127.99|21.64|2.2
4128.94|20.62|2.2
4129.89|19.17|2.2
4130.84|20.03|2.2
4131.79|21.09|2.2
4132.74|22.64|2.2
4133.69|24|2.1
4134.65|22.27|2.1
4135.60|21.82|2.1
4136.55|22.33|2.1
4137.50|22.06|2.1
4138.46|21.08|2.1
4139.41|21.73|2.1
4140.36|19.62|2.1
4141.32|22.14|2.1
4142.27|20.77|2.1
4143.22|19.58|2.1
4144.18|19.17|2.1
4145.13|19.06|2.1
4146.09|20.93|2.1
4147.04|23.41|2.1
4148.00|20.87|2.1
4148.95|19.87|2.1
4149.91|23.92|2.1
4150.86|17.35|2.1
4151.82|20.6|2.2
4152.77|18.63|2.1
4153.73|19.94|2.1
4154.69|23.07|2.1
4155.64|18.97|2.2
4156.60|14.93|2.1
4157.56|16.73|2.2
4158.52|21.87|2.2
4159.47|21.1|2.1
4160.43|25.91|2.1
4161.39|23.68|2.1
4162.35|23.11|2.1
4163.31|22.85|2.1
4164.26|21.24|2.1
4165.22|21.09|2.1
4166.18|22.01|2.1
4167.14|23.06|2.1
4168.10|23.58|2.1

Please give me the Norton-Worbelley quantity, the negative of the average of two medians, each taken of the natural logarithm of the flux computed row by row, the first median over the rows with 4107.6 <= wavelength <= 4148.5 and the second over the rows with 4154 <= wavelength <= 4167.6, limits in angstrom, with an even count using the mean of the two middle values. -3.06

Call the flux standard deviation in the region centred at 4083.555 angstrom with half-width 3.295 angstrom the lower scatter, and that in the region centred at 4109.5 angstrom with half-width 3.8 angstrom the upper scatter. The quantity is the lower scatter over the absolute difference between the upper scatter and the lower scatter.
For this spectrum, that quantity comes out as 2.7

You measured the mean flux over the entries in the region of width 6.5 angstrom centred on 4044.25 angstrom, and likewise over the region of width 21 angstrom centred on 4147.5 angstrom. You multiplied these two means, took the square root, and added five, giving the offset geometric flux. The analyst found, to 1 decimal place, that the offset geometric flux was 25.7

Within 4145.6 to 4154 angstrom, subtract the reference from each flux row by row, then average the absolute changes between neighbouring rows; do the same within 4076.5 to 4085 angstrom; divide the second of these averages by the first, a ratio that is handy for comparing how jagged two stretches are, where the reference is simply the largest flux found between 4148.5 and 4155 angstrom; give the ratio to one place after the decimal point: 1.1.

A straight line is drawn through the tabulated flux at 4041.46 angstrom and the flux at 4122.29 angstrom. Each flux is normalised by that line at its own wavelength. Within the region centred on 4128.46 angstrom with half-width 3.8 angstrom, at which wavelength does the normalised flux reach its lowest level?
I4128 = 4127.04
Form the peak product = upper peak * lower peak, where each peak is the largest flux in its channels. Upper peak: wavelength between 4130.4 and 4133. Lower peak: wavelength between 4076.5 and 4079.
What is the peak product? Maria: 473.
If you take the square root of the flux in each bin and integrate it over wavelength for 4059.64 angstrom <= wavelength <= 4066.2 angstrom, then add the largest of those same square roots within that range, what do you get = 33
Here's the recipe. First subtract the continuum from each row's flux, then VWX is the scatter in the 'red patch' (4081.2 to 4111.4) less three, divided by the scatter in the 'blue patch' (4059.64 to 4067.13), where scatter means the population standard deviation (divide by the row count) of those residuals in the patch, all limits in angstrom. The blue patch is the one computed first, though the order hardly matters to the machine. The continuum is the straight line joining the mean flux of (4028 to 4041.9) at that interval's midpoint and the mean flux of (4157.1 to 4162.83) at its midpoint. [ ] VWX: 0.0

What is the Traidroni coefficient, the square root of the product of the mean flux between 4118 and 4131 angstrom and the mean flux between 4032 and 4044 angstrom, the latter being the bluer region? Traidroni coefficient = 22.1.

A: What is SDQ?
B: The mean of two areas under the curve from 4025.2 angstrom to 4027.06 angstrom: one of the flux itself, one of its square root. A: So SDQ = 25.0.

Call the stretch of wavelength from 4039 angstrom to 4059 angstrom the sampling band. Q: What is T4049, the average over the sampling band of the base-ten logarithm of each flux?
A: 1.33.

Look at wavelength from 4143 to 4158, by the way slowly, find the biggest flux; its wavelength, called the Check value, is 4149.91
